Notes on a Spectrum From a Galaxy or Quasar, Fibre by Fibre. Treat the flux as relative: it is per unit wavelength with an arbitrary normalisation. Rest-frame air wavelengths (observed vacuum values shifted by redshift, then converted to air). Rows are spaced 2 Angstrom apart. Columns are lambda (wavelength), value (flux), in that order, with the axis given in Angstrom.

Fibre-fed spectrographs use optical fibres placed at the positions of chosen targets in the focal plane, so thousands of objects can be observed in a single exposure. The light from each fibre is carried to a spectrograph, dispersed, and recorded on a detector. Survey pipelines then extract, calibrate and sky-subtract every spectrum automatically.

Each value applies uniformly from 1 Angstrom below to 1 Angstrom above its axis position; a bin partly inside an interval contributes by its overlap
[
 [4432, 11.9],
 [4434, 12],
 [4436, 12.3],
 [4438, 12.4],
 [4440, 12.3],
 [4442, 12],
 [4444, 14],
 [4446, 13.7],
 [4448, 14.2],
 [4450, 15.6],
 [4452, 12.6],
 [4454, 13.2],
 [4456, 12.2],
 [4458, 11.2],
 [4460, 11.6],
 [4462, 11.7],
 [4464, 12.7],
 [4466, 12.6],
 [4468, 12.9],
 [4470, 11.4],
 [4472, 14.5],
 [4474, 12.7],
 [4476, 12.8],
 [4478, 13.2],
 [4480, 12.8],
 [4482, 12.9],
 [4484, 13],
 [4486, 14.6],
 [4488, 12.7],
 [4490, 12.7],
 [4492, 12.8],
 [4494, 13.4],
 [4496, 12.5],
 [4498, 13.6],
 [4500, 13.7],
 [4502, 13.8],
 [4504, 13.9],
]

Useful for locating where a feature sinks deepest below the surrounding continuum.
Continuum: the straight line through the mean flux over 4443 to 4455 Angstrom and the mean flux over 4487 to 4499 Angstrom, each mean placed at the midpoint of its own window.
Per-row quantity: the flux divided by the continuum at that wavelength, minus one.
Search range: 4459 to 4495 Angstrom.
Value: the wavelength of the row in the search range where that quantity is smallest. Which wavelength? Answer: 4470 Angstrom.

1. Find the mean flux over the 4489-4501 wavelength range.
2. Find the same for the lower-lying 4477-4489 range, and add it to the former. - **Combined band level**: 26.3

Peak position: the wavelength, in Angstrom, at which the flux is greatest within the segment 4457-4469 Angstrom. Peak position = 4468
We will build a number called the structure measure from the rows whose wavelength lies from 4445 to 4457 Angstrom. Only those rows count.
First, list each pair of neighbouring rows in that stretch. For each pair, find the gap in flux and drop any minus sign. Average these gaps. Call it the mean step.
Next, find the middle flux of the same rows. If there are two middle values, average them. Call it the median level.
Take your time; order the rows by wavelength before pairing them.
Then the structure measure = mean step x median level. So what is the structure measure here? 17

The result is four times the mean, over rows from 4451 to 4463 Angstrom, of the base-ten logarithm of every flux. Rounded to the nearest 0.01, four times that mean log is 4.33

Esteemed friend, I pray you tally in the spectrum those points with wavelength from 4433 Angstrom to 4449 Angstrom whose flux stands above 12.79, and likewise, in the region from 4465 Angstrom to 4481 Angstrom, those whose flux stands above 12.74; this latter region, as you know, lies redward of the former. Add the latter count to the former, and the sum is 8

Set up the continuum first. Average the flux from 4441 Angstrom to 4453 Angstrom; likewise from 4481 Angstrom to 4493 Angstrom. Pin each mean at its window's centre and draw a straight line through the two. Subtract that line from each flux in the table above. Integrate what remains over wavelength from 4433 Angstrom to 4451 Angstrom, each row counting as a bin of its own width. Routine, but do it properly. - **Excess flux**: -10.6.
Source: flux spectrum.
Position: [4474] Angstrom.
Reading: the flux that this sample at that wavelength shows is 12.7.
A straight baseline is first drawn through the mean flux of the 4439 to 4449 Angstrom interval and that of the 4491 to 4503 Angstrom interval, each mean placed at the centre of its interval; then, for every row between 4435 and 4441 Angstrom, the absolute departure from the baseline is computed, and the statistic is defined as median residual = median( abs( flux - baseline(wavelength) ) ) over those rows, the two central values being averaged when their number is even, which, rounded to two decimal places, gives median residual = 0.93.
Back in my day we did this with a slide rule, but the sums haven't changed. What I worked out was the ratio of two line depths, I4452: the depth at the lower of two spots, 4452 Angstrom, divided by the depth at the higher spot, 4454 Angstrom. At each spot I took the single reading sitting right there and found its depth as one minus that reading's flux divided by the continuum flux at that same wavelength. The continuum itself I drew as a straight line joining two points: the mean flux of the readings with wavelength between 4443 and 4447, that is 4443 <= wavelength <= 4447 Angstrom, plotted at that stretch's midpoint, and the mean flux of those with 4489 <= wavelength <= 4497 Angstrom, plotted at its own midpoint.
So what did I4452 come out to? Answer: 2.4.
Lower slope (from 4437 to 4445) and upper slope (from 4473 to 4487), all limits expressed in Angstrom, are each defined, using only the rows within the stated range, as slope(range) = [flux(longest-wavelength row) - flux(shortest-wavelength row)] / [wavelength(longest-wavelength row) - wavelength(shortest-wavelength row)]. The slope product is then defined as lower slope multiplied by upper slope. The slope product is 0.042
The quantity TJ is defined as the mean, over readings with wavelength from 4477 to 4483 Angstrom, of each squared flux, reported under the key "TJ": 168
